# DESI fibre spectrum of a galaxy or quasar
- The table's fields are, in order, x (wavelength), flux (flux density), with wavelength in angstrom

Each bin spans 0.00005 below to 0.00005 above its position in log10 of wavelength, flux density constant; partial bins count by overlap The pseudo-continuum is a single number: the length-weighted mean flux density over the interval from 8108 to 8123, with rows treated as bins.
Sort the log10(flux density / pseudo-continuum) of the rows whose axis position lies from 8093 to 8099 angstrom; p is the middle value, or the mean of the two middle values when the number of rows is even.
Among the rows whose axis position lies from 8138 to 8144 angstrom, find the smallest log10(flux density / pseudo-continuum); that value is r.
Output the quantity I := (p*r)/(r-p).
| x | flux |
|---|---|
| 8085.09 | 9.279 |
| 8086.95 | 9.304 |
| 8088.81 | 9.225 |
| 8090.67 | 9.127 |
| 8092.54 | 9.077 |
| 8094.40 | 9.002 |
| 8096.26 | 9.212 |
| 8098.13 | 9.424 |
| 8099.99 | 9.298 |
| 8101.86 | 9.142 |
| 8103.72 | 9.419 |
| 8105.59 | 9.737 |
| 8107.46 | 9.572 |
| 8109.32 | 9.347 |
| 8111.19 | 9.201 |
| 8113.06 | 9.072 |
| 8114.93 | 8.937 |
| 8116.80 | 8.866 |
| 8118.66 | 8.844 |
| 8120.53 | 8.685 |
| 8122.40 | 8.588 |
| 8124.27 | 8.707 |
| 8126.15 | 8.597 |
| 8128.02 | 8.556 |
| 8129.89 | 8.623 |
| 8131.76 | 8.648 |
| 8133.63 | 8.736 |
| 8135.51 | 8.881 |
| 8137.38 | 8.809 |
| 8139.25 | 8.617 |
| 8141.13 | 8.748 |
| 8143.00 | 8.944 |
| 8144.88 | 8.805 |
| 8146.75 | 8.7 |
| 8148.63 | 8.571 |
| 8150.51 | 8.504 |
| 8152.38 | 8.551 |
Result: 0.007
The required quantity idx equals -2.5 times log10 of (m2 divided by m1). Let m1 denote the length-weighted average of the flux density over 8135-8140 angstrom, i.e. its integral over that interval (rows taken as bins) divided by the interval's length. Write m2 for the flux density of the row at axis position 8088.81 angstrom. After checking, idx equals -0.05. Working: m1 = 8.78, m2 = 9.225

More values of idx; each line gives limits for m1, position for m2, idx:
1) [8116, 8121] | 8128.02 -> 0.03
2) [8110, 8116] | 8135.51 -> 0.02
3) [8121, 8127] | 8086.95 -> -0.08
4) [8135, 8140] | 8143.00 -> -0.02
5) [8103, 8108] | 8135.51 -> 0.08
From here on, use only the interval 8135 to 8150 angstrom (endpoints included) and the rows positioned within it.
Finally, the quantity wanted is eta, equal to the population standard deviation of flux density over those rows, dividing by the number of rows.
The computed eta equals 0.119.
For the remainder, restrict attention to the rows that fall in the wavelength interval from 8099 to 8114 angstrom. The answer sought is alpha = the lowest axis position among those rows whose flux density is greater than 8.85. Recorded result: 8099.99 angstrom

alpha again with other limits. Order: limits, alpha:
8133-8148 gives 8135.51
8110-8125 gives 8111.19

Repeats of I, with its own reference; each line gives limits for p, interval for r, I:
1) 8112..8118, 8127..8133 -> -0.002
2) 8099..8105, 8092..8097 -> -0.002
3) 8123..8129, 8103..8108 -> -0.010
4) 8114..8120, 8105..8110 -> -0.004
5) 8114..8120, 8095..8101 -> -0.004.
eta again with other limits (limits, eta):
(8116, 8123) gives 0.115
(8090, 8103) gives 0.131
